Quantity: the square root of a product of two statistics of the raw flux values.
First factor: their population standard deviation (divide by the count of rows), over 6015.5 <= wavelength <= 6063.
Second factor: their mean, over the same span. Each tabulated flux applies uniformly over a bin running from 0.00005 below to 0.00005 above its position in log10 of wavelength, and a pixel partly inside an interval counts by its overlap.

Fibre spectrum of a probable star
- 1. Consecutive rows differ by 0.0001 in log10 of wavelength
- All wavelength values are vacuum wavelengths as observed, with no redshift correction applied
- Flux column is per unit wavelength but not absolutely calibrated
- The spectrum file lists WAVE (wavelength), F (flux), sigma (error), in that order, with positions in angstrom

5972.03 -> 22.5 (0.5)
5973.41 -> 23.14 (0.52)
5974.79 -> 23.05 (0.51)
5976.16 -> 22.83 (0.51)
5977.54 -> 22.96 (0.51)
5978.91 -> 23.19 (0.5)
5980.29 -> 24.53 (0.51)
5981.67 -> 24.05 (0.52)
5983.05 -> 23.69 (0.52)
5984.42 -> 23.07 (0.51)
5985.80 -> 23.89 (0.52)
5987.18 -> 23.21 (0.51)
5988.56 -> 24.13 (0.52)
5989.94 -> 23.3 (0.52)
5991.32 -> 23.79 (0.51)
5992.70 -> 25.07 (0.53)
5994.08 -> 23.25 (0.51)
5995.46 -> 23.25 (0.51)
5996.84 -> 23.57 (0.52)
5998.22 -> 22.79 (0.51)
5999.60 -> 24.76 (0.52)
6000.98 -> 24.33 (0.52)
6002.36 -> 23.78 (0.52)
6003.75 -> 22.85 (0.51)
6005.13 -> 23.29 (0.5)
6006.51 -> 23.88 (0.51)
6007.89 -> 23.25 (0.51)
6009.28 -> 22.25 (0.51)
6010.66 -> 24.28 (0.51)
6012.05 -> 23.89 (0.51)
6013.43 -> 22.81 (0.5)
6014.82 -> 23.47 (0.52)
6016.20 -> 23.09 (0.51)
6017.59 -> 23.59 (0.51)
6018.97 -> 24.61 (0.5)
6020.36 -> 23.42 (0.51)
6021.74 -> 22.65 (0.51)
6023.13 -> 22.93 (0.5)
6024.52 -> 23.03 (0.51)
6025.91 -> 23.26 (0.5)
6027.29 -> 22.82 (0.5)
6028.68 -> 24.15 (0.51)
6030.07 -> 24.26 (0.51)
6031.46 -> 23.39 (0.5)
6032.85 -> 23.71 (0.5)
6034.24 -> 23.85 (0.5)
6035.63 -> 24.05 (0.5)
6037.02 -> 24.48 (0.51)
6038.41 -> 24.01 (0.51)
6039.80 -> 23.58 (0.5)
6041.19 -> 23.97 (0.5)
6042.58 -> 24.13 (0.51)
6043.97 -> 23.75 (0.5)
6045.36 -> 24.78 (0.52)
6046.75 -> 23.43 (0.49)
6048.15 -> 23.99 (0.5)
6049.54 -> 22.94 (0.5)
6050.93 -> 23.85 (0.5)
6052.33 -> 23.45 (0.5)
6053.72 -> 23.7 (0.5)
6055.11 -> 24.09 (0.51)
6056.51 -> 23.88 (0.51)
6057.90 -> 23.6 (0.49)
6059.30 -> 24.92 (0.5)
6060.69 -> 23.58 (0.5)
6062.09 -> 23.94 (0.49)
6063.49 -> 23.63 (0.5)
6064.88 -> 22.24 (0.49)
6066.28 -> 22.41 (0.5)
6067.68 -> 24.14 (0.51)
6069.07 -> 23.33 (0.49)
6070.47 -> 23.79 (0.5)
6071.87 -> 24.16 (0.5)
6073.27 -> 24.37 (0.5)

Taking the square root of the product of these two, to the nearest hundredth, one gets 3.57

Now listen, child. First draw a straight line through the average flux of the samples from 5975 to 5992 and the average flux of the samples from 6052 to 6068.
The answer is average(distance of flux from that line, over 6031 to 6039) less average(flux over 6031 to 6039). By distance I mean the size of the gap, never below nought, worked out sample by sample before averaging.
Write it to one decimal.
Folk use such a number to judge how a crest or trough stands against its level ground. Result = -23.5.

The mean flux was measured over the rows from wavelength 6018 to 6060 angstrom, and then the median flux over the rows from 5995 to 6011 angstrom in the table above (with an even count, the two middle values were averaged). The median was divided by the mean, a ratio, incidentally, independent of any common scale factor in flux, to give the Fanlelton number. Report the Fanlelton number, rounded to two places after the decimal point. 0.99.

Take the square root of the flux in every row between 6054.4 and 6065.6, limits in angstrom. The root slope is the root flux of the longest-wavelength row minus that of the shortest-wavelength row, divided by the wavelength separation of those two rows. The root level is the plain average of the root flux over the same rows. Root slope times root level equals -0.10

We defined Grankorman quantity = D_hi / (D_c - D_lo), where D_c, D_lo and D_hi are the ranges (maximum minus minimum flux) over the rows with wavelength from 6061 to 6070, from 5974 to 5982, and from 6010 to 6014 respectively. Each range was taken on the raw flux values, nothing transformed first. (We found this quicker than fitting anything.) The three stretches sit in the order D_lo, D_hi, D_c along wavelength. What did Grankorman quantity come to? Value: 7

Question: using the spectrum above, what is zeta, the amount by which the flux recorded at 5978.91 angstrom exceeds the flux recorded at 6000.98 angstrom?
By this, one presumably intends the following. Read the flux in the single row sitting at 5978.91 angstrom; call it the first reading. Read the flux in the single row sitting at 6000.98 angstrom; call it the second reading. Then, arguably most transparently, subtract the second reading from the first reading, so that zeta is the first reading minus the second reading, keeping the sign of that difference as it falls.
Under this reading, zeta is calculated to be -1.1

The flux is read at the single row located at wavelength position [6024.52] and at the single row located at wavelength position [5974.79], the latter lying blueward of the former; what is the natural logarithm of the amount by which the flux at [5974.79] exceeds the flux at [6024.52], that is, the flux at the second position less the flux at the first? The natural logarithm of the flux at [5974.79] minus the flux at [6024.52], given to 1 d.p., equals -3.9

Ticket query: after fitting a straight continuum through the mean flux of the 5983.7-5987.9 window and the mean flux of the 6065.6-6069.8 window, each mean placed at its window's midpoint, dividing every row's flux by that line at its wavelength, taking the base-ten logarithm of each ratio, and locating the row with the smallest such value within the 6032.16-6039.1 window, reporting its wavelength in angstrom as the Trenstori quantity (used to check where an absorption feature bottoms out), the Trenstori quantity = 6032.85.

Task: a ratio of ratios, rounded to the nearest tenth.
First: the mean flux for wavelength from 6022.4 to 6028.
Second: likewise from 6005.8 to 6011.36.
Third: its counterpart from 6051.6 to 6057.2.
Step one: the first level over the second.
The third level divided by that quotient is 24.2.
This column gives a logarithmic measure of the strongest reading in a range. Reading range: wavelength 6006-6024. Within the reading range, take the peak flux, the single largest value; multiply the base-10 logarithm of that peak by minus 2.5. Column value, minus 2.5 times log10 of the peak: -3.48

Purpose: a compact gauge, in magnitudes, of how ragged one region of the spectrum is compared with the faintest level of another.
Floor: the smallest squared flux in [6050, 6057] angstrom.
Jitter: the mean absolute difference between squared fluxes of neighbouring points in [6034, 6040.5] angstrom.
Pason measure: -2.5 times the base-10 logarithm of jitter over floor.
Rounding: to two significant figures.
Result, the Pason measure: 3.7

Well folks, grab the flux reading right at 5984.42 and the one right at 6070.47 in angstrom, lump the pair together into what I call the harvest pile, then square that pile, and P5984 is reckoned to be 2196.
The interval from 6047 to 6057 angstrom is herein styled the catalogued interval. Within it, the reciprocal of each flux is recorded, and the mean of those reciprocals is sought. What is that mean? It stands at 0.0422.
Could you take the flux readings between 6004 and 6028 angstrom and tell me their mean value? 23.3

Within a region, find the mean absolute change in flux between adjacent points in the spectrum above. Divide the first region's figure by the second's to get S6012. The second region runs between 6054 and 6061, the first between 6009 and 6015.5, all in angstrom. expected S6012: 1.3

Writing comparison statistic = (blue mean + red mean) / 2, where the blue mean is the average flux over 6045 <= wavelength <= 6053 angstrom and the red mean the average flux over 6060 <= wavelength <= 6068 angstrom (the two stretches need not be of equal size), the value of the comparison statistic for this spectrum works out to 23.5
